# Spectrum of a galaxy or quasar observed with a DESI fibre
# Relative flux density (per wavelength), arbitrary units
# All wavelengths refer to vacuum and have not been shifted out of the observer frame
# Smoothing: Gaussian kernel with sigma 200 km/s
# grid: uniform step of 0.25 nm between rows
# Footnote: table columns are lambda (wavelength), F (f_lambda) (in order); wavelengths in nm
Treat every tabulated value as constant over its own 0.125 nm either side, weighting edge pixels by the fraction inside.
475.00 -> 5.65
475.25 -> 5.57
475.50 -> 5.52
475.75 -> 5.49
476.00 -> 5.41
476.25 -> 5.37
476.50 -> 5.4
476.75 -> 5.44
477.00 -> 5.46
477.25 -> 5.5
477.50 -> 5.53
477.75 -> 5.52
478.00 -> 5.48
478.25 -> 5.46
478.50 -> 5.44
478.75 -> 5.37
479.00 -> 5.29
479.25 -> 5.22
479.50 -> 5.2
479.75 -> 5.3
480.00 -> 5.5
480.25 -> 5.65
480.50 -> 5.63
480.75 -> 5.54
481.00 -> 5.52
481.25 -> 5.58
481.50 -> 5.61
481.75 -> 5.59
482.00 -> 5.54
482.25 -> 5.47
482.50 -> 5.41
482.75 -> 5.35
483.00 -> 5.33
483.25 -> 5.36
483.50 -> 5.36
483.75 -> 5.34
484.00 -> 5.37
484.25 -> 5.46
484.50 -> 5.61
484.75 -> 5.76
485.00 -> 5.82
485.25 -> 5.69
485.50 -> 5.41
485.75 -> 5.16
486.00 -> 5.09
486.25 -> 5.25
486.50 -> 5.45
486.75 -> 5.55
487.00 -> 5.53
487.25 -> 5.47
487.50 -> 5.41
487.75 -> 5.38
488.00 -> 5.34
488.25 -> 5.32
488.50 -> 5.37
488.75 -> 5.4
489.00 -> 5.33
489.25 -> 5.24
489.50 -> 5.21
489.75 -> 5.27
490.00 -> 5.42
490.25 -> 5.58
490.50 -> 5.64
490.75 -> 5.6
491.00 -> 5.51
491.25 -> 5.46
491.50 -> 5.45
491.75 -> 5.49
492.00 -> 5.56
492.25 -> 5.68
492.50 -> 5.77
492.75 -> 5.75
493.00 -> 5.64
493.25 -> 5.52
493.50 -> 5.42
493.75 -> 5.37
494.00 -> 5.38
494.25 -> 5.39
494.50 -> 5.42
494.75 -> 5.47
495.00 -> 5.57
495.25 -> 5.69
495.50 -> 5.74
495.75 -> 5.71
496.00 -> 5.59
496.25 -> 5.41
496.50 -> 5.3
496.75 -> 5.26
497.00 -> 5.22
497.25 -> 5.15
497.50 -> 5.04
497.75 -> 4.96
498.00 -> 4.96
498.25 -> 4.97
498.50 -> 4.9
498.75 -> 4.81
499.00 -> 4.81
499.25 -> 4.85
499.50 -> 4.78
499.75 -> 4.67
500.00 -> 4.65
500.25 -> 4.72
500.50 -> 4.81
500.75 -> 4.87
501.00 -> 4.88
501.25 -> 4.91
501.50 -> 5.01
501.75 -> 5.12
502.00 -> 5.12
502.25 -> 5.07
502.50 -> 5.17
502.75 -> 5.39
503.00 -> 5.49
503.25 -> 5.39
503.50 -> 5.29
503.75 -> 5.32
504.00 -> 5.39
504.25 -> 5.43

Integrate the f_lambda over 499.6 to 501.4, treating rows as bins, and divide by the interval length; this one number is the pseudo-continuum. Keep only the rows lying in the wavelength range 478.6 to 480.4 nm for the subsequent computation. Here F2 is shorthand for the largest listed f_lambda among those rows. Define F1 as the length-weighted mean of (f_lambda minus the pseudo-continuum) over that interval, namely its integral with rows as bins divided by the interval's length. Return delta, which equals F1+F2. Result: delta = 6.2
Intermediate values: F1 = 0.58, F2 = 5.65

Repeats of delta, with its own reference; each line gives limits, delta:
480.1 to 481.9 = 6.4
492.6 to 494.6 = 6.5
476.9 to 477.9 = 6.2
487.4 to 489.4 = 6.0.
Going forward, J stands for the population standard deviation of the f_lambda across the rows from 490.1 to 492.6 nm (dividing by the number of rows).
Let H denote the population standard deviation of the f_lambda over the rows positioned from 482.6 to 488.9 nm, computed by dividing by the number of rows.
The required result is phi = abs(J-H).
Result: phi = 0.067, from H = 0.164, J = 0.10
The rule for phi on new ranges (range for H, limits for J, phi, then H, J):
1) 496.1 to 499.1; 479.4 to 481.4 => 0.041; 0.190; 0.15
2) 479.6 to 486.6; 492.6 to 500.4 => 0.175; 0.169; 0.34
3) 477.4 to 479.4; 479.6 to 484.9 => 0.021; 0.104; 0.13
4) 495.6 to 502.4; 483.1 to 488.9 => 0.090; 0.259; 0.17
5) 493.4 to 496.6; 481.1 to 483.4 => 0.035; 0.140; 0.11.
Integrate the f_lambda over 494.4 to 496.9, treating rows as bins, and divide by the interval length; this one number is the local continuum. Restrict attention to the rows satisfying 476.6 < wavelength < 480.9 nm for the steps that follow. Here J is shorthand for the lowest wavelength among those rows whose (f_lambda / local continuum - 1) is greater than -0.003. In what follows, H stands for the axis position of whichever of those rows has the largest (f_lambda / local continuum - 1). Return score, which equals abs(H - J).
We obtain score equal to 3.00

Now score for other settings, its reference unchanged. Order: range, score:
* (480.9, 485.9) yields 4.00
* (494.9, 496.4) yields 0.50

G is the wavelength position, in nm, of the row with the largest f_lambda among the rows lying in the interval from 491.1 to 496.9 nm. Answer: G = 492.50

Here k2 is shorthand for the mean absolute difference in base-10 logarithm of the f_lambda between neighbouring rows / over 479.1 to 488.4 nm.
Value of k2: 0.0065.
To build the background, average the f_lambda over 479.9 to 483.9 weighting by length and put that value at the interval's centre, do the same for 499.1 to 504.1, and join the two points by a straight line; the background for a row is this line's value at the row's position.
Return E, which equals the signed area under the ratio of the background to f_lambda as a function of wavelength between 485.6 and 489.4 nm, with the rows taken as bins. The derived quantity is 3.8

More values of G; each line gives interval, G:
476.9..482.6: 480.25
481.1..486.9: 485.00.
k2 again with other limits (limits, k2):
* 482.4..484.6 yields 0.0040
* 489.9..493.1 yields 0.0056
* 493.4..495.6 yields 0.0041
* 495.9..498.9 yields 0.0061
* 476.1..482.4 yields 0.0043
